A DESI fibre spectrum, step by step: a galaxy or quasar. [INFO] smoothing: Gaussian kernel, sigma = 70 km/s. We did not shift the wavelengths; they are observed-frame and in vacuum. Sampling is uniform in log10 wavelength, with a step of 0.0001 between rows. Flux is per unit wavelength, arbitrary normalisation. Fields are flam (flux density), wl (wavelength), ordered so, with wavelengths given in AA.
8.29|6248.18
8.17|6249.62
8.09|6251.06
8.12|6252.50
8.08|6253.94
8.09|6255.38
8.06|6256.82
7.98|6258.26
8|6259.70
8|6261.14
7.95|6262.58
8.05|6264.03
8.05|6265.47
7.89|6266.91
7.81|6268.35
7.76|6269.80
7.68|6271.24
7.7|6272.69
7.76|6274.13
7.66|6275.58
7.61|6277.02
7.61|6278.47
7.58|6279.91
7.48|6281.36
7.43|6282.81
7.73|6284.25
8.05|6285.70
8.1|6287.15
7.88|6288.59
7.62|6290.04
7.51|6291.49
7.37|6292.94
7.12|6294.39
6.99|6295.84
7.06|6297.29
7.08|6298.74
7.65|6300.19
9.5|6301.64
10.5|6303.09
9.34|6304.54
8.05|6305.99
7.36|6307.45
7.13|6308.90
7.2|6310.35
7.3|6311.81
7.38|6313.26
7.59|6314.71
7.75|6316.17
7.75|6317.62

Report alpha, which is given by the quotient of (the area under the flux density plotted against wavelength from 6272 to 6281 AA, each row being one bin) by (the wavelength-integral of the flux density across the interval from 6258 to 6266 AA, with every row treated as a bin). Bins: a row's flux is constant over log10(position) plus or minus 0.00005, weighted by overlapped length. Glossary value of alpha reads 1.07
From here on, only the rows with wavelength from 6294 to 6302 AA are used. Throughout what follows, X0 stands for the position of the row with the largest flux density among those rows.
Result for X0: 6301.64 AA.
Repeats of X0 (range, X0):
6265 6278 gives 6265.47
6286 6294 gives 6287.15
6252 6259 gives 6252.50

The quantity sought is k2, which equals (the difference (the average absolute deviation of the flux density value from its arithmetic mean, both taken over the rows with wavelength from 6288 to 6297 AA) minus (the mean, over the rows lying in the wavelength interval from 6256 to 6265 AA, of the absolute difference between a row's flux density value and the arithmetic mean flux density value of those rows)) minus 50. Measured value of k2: -49.8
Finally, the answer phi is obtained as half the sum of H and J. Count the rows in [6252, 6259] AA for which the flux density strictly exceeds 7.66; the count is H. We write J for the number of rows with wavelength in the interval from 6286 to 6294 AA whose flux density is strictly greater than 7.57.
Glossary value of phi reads 4.0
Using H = 5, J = 3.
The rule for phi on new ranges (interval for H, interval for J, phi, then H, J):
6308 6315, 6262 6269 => 2.5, 0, 5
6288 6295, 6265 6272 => 3.0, 1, 5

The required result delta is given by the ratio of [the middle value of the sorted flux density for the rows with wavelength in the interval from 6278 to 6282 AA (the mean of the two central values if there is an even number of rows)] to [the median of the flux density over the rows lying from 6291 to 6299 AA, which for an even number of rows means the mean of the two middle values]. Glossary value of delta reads 1.07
